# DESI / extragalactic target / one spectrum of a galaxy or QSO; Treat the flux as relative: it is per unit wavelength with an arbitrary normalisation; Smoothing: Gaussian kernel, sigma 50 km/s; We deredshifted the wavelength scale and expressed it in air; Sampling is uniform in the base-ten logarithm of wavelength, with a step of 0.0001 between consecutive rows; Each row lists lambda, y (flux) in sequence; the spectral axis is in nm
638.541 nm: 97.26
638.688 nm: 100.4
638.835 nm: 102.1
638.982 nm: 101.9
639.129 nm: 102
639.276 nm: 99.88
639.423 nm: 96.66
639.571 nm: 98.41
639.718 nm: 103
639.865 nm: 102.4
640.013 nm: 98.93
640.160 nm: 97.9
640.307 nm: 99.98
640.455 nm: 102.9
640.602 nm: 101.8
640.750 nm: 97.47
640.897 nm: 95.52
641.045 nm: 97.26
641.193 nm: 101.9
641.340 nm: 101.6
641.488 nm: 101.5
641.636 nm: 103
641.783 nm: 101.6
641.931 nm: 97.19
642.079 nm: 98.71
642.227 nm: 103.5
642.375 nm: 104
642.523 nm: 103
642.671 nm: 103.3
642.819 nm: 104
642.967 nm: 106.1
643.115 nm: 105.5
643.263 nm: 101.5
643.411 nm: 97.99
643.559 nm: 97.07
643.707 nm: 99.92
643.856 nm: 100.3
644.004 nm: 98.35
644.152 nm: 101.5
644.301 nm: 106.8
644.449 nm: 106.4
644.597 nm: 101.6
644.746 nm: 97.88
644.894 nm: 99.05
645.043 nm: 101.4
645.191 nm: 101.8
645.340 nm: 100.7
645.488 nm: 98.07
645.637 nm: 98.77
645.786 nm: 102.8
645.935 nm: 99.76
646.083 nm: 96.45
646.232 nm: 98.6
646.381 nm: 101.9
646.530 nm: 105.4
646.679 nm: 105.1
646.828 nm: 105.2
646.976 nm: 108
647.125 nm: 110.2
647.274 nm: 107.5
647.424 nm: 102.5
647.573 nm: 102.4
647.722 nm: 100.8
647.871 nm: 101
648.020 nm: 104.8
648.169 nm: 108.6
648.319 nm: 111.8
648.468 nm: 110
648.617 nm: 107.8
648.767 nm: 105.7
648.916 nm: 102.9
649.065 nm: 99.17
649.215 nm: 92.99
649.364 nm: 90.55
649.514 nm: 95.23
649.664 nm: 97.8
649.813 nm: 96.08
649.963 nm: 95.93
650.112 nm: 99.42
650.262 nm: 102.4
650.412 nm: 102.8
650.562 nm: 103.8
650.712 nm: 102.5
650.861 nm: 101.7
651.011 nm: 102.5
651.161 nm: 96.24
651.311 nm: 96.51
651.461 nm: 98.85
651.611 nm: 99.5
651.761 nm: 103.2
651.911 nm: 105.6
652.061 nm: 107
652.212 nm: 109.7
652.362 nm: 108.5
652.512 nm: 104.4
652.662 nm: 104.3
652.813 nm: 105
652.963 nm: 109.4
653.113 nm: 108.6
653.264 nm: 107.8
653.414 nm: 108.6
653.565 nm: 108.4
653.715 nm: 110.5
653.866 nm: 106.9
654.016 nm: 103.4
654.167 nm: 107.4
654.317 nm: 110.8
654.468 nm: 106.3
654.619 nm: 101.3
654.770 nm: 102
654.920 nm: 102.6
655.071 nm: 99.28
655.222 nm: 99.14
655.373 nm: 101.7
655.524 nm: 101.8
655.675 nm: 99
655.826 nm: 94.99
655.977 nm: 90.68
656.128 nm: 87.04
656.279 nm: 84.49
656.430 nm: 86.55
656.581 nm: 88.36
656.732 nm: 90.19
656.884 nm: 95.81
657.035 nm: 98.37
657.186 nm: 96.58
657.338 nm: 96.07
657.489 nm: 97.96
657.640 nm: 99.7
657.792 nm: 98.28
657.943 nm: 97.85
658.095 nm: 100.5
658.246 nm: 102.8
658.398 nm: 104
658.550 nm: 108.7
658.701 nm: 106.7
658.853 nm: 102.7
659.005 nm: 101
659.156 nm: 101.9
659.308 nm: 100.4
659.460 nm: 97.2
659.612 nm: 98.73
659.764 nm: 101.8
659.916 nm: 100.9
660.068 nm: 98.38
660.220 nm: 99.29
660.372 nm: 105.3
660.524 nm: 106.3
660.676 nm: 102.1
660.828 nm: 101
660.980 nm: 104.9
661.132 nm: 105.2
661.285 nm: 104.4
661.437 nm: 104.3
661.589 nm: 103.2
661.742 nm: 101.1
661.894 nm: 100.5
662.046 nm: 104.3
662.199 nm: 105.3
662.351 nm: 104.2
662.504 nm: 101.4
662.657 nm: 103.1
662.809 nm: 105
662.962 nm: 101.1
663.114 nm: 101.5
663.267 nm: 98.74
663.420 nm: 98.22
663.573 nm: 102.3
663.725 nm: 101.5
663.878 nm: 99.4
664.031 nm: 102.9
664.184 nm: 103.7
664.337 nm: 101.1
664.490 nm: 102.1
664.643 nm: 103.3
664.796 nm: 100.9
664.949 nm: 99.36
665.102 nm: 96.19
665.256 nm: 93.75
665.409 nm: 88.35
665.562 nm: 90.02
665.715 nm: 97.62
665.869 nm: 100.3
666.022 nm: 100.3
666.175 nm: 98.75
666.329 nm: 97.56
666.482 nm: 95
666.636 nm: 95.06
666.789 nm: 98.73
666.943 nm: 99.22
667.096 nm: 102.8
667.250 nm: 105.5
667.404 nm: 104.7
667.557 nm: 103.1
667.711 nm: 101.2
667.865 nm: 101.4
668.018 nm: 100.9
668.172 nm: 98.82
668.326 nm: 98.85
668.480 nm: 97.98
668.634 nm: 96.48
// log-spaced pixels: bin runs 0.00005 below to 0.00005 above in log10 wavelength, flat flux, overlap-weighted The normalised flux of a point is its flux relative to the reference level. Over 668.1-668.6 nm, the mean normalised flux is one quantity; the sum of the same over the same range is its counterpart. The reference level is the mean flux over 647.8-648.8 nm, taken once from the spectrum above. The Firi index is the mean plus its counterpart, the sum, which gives 3.68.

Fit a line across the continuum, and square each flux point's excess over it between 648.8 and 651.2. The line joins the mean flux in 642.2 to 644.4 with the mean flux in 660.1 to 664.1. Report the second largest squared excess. 87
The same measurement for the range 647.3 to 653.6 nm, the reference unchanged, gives 90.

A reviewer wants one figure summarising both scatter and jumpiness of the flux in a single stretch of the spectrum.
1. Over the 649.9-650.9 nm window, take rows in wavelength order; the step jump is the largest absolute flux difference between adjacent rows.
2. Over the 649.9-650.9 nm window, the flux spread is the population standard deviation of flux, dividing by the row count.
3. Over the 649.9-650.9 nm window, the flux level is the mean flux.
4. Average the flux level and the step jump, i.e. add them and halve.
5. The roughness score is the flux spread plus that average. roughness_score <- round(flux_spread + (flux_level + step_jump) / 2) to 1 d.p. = 54.9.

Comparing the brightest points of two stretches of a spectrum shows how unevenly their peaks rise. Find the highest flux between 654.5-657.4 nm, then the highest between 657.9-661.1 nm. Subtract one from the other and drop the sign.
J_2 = 6.1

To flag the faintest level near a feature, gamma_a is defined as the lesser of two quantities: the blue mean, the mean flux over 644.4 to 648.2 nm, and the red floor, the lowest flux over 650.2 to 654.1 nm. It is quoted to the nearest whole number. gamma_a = 96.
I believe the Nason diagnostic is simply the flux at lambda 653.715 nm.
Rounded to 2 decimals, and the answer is 110.50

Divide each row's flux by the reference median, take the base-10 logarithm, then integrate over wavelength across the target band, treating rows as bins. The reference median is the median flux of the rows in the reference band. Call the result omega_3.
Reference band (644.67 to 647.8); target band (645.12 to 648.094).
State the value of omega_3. 0.0092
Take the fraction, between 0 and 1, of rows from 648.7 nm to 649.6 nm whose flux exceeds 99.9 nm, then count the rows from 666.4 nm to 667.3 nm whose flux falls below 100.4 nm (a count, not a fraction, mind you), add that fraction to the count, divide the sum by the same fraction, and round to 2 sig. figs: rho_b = 13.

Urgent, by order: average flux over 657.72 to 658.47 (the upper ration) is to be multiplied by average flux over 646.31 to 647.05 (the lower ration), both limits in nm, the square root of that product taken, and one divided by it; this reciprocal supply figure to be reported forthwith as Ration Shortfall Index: 0.0097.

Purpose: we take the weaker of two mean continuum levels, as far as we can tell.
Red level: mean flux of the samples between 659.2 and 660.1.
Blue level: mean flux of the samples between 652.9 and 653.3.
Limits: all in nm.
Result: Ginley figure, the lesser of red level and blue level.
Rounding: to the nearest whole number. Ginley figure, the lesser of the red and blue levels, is 100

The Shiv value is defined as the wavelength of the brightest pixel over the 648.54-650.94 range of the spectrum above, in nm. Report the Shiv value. 648.617 nm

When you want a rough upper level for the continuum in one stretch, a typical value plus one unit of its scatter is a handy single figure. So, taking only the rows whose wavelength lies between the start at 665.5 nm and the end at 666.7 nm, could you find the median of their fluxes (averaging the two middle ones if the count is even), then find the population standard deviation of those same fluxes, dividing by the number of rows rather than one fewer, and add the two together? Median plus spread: 101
